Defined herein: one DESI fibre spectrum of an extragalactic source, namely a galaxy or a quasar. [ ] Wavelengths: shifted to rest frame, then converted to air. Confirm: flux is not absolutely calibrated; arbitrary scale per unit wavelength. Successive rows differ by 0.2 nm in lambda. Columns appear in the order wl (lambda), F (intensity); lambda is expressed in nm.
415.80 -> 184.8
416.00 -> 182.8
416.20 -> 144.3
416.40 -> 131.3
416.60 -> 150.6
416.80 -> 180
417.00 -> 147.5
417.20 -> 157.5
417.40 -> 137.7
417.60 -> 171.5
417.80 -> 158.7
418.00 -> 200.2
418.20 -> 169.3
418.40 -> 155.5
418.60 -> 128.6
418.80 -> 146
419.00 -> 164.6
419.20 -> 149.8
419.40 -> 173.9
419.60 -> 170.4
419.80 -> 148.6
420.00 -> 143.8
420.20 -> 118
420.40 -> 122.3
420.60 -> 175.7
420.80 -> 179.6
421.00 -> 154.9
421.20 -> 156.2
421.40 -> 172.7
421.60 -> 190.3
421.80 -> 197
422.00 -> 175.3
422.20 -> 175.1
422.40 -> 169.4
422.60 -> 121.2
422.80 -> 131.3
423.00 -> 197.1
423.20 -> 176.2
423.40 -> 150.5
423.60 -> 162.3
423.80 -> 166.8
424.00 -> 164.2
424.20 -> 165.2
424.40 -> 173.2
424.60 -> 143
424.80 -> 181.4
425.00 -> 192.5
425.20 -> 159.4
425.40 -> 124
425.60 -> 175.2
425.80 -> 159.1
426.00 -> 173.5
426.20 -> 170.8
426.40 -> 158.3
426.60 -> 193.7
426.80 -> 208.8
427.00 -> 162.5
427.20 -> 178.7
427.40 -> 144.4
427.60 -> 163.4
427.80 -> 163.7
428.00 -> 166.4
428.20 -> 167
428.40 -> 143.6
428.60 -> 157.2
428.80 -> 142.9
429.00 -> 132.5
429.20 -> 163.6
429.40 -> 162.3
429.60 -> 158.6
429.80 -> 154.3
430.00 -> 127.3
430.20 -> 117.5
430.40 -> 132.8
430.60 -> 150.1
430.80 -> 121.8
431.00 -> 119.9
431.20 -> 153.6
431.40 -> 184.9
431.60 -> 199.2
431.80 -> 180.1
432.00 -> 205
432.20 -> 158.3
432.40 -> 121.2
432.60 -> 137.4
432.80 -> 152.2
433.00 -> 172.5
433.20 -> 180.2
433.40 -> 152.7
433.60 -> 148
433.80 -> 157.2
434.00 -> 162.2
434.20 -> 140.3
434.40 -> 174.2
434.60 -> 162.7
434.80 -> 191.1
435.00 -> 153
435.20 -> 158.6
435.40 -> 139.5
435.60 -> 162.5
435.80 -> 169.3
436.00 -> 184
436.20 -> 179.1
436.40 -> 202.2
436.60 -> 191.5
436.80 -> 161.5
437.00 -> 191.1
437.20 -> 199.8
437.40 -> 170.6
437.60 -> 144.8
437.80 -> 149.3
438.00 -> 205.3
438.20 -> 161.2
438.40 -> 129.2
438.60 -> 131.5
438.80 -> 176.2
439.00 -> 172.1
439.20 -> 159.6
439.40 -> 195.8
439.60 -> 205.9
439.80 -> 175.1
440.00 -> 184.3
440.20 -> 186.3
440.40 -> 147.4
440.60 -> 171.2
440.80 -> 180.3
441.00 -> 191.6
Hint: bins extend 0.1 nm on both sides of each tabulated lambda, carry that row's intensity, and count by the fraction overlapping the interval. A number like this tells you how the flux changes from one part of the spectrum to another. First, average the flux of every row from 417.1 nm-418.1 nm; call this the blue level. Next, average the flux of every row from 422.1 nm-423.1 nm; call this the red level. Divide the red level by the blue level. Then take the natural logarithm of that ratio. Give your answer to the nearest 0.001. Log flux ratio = -0.039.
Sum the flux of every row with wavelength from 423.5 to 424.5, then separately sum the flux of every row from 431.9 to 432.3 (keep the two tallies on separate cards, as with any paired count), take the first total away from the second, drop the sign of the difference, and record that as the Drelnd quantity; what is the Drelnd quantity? 468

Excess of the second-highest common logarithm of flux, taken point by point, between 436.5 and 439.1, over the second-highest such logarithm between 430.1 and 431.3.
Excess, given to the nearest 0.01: 0.12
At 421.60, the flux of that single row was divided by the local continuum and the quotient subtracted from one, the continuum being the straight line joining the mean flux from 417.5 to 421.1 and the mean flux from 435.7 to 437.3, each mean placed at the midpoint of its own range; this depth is -0.18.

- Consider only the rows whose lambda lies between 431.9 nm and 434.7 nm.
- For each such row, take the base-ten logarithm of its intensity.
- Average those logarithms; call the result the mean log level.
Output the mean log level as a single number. 2.198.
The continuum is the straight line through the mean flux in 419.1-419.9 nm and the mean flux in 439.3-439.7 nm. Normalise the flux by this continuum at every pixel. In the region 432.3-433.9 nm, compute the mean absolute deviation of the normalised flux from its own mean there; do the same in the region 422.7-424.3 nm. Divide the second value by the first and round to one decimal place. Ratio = 1.1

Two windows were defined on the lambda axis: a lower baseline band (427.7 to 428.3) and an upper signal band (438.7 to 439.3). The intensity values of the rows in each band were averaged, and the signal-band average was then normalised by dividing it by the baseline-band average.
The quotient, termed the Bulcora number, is 1.02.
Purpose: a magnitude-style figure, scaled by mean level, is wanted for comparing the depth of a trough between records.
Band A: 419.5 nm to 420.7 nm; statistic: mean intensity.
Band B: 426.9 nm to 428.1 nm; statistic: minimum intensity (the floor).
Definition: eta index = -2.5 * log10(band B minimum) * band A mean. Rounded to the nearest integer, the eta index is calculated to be -791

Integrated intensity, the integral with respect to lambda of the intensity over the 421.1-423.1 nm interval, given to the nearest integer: 337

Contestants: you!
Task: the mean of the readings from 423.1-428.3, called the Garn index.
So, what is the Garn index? 167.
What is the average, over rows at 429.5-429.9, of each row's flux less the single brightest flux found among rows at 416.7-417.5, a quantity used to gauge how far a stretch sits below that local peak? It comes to -24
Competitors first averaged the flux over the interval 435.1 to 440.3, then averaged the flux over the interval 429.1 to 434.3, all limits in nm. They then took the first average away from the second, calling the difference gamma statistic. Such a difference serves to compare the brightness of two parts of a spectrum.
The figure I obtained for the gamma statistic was -18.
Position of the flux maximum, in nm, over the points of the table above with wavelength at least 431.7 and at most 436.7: 432.00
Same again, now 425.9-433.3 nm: 426.80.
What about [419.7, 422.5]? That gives 421.80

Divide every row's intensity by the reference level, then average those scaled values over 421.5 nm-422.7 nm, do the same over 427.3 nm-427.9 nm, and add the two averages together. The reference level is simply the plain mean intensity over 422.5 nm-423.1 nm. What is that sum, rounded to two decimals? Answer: 2.19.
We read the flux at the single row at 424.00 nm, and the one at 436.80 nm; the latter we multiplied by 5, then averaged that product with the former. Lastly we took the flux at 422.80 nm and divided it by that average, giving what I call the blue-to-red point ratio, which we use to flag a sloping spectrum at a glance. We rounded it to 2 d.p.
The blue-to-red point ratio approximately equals 0.27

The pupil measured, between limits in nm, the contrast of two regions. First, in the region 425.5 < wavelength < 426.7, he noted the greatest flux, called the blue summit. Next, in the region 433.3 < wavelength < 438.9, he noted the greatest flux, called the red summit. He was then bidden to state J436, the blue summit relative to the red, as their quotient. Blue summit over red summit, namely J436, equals 0.94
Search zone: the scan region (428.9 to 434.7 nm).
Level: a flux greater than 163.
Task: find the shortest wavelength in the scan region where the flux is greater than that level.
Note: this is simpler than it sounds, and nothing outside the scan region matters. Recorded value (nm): 429.20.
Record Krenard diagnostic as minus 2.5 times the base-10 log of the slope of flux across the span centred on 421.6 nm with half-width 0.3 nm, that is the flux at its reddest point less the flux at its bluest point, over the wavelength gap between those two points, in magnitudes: -4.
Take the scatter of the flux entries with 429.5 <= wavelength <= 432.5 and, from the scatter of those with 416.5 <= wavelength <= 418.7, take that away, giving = -9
